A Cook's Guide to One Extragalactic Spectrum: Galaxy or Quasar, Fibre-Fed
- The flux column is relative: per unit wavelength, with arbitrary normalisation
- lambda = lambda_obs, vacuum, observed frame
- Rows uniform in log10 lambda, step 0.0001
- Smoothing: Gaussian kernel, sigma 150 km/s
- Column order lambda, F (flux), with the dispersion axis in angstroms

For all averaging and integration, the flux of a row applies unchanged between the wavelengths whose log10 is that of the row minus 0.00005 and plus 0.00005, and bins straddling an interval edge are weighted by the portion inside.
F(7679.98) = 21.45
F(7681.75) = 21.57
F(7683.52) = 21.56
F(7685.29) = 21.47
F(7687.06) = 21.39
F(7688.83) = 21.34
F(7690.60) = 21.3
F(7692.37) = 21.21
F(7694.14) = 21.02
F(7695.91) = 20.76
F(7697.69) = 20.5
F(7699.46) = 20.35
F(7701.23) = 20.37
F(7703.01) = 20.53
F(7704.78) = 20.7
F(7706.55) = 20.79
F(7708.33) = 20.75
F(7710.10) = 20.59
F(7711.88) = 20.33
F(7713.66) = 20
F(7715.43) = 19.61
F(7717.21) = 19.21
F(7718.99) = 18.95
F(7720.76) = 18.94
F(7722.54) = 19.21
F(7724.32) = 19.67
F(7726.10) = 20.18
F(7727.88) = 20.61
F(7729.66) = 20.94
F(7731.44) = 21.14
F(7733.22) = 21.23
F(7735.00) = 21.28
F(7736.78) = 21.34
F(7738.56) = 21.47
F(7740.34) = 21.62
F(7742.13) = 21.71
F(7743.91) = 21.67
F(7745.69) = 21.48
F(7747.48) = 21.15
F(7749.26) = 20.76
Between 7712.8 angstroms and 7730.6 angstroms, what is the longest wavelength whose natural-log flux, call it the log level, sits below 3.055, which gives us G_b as 7729.66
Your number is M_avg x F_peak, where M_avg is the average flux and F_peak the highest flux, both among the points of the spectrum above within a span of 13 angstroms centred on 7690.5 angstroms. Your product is 455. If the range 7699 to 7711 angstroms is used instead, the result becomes 428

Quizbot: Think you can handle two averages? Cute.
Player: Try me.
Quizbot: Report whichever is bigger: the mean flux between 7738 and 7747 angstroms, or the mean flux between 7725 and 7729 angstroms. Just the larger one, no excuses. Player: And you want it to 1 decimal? 21.6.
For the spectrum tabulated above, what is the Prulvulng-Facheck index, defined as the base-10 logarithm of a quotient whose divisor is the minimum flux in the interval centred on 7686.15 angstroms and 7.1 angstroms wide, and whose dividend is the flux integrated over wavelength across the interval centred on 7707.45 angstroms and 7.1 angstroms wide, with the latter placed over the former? 0.84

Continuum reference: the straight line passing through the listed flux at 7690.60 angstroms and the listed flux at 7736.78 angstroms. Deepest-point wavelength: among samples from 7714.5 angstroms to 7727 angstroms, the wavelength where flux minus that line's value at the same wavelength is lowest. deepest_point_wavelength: 7720.76 angstroms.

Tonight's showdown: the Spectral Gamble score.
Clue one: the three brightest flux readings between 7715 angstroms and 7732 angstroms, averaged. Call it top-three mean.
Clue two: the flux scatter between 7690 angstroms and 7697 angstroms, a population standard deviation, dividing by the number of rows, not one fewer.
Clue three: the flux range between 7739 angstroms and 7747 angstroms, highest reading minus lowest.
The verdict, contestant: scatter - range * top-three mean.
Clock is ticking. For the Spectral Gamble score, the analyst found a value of -4.6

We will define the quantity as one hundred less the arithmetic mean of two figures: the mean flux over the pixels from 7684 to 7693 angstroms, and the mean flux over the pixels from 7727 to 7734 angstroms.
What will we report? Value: 78.8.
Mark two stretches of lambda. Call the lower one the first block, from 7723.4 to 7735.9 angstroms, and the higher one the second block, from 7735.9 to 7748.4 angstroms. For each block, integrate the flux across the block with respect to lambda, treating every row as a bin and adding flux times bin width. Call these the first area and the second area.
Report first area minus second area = -10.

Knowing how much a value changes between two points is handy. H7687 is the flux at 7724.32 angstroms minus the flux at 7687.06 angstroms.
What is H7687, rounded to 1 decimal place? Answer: -1.7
